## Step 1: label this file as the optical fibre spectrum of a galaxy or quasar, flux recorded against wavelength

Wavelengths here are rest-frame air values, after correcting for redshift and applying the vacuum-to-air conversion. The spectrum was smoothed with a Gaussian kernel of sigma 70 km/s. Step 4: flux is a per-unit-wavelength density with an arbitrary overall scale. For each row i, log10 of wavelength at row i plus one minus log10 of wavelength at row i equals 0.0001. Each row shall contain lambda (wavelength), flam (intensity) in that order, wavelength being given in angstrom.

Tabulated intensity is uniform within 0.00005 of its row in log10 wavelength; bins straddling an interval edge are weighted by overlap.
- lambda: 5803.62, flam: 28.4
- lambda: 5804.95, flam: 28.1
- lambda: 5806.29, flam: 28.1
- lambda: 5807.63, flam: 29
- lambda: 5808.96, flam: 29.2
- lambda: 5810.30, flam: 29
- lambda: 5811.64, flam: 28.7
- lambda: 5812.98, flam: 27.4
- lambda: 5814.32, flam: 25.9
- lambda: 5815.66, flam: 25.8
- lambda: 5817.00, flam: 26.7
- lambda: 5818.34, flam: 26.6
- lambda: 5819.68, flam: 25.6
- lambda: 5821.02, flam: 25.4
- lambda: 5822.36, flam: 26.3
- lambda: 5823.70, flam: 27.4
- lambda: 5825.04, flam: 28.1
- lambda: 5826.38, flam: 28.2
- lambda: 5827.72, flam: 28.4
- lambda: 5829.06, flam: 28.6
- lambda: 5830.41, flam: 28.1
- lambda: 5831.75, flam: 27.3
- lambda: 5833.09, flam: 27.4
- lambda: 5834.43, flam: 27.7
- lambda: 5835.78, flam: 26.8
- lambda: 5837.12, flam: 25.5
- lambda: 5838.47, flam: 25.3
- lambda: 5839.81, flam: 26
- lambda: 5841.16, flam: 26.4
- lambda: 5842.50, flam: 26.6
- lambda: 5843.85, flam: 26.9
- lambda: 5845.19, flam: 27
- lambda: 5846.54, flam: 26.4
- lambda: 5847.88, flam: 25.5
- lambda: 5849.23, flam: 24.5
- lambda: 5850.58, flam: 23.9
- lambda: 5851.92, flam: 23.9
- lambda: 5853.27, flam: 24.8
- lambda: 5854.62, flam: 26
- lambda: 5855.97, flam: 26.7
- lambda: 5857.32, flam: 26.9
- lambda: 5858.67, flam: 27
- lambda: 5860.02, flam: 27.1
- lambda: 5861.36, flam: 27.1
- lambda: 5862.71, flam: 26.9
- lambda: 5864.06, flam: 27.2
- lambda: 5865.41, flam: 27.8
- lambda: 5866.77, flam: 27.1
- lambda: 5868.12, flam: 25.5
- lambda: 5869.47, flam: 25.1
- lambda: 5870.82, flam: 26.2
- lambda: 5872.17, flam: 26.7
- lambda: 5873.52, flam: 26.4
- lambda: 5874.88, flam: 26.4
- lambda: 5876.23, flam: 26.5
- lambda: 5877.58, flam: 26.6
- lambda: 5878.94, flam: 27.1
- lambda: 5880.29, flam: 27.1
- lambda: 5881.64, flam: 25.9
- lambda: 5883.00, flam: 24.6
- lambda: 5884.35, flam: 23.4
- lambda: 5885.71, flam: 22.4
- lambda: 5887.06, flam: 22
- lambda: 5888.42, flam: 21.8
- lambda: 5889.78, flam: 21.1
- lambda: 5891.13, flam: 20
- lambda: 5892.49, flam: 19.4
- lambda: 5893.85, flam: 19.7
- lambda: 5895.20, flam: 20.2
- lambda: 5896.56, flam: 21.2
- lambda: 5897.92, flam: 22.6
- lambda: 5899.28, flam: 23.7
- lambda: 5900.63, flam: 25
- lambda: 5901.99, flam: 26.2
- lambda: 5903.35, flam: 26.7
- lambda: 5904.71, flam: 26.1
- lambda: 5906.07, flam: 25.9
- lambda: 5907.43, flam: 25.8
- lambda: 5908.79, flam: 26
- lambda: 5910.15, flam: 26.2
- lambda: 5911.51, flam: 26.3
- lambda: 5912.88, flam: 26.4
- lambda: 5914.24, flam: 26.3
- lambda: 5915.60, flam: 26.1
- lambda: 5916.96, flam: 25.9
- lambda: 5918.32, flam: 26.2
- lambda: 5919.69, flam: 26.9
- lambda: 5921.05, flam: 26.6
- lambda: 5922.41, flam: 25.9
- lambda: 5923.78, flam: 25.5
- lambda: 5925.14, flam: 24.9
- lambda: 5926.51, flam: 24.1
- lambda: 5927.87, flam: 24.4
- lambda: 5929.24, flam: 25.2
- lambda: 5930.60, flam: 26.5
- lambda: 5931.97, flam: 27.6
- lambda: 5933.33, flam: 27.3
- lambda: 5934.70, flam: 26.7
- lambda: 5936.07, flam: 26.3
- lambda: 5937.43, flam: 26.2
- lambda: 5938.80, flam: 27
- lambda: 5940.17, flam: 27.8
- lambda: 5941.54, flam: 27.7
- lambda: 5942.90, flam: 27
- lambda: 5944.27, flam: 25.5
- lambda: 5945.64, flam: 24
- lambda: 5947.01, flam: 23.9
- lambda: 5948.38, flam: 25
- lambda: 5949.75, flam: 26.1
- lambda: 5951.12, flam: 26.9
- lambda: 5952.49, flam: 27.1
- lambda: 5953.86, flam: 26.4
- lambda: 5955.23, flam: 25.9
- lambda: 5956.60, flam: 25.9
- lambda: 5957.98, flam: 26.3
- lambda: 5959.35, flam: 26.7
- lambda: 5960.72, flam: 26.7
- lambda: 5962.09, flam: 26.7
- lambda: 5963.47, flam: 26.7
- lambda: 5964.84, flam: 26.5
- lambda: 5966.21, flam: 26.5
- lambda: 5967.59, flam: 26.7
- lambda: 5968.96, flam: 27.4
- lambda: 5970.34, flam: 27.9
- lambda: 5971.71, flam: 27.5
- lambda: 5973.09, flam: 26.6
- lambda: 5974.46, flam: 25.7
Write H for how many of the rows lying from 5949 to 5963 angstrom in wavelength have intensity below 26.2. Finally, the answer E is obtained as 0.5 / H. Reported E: 0.17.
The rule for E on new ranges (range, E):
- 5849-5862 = 0.10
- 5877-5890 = 0.07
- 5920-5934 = 0.08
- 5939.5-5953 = 0.10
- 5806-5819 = 0.25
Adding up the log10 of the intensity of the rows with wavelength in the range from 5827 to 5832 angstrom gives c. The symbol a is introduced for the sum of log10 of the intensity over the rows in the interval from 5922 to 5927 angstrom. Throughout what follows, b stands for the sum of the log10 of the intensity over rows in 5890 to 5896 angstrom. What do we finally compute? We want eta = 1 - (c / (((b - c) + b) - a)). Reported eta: 7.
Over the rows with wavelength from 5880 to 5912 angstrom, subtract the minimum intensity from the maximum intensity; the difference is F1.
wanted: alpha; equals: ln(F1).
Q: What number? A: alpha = 2.0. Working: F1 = 7.7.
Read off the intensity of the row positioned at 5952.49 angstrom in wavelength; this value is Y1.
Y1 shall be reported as 27.1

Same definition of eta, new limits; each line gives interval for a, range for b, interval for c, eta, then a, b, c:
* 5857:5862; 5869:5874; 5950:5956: 63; 5.73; 5.67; 5.70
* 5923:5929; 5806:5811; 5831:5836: -15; 5.57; 5.84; 5.74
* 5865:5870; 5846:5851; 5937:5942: 26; 5.68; 5.60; 5.74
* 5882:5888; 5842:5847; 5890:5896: -6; 5.45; 5.71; 5.19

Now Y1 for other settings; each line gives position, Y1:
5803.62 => 28.4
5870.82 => 26.2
